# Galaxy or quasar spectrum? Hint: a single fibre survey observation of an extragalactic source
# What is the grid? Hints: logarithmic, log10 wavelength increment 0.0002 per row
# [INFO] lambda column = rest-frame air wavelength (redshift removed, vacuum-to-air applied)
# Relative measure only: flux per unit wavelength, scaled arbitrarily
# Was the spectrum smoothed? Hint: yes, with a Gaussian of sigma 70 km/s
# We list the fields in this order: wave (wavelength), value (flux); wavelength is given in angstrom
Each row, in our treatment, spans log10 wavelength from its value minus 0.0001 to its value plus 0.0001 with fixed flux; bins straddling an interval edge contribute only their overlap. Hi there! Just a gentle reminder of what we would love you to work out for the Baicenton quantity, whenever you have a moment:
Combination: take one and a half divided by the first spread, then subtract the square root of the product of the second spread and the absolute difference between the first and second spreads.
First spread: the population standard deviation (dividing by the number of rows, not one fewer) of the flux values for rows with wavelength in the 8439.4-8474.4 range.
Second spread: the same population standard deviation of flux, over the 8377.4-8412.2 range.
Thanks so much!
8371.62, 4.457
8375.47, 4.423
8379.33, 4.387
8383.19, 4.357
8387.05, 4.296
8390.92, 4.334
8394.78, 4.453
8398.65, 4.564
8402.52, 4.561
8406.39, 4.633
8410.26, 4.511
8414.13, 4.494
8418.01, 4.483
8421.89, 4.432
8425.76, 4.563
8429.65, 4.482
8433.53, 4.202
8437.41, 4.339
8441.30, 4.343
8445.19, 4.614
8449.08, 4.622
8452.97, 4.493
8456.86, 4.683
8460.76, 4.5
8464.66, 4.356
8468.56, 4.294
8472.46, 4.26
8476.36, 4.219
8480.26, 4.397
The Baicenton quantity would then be 10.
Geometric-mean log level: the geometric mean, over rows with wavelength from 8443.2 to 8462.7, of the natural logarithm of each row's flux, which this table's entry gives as 1.52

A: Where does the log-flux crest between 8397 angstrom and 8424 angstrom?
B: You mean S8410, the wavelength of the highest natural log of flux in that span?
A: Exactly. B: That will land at 8406.39 angstrom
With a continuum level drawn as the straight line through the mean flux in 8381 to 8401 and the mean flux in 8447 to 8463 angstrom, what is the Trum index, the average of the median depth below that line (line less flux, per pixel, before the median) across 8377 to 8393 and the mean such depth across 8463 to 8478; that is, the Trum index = 0.19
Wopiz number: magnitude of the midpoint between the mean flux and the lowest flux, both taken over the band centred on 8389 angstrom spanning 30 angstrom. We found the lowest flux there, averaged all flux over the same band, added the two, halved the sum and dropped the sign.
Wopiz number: 4.36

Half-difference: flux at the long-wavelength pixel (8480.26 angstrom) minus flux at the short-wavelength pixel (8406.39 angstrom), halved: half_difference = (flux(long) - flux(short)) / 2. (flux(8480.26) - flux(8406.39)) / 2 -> -0.118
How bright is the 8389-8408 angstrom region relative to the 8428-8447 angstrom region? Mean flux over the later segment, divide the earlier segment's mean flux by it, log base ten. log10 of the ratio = 0.011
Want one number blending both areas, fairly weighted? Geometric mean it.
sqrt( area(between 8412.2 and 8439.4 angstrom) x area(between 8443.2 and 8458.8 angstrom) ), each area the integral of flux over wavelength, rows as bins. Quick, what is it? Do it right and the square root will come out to 93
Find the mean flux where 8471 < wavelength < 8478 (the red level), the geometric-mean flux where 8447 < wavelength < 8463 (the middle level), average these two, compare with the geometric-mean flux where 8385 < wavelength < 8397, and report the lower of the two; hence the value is 4.36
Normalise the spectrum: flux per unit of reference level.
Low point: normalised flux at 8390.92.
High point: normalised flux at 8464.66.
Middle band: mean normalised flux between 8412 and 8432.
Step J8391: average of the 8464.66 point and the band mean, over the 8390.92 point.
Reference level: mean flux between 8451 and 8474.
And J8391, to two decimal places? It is 1.02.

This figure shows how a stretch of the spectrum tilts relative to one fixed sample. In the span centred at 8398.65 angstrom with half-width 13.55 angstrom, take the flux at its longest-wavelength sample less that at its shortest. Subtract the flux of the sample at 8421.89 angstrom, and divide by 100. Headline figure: -0.0422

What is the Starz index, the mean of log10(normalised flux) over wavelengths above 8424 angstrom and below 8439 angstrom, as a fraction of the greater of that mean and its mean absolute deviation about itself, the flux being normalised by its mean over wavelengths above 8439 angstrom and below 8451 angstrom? -1.0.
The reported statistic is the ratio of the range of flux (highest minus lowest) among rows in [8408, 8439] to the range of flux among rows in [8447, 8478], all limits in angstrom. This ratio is 0.8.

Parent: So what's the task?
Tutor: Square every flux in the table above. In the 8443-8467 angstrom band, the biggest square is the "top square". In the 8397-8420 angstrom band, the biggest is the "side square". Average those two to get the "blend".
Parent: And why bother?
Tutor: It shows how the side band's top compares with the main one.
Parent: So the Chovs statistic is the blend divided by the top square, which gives 0.99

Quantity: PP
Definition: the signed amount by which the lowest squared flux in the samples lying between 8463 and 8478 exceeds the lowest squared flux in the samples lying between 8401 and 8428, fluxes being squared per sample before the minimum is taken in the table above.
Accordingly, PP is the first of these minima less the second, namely -1.8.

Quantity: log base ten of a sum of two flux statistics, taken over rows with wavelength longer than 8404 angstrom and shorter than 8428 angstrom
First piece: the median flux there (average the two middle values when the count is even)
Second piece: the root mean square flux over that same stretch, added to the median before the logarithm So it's 0.955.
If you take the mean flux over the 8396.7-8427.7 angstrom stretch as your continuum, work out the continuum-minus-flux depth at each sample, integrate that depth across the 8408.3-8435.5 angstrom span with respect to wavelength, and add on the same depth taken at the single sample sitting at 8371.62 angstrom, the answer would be 2.2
